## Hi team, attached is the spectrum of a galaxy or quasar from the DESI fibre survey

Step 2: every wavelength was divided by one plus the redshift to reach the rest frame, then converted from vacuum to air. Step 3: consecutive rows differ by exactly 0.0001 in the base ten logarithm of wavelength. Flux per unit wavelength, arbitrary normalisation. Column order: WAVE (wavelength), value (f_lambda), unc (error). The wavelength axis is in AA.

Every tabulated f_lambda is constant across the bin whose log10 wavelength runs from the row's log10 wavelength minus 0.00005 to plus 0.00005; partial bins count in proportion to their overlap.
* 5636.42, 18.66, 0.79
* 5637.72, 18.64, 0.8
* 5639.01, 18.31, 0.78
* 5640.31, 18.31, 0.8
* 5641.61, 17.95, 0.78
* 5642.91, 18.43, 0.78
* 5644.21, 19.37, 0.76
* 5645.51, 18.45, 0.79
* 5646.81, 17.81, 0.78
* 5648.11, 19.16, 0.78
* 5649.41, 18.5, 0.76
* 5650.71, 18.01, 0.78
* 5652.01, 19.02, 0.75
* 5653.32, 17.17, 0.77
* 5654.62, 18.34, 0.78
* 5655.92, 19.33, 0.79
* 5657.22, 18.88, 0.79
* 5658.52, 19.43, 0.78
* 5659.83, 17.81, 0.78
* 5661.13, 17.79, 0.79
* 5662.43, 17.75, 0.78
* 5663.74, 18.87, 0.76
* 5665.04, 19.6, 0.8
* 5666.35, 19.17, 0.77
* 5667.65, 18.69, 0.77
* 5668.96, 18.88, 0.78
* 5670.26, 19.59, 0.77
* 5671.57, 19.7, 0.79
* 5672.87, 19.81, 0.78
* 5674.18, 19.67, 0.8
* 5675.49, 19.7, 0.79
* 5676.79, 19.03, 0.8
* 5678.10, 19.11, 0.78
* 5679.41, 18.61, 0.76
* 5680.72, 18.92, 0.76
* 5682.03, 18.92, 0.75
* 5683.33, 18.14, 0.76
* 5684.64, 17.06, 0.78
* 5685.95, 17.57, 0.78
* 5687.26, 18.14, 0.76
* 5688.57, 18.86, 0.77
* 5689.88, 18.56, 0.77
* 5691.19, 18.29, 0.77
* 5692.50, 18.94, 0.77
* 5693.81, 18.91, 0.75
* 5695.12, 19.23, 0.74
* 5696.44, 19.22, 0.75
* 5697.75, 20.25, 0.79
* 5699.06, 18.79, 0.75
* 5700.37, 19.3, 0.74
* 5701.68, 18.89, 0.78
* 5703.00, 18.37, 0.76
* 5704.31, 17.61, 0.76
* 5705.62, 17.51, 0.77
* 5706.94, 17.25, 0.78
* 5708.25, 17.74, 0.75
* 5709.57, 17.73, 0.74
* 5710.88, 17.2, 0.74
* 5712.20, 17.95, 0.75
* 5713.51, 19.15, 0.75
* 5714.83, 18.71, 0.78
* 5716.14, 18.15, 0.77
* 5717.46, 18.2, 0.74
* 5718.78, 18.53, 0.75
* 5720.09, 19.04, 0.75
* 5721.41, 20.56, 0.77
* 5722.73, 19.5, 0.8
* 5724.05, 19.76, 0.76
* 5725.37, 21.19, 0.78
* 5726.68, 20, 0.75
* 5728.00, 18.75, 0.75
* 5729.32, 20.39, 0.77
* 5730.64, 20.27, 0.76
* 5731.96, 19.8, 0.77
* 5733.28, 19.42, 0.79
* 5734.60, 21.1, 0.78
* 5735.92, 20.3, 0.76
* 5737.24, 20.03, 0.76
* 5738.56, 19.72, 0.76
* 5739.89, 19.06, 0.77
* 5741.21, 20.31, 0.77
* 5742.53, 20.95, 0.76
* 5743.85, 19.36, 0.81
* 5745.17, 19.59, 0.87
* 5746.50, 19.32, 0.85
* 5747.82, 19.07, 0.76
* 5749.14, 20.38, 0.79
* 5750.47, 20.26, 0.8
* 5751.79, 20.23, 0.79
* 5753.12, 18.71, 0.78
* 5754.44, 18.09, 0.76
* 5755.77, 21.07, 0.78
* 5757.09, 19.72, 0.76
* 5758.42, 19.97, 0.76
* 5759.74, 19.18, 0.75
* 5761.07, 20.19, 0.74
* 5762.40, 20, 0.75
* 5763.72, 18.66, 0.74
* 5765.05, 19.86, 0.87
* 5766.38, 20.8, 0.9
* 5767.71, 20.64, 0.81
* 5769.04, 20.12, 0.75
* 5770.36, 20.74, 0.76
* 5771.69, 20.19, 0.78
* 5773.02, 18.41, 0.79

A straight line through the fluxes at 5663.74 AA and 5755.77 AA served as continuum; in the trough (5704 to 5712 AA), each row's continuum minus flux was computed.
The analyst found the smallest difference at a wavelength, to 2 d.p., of 5708.25 AA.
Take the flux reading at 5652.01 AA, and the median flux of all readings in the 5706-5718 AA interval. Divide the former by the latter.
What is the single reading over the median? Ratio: 1.06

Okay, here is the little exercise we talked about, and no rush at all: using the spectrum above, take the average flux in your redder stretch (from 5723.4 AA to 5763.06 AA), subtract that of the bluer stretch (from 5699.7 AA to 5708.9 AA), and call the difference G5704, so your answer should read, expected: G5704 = 1.8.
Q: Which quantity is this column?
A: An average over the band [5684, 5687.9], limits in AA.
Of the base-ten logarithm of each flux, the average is 1.245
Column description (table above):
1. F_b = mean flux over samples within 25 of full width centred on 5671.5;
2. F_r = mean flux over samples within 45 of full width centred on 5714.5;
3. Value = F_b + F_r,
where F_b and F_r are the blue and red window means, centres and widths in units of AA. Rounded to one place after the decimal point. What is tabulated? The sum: 38.0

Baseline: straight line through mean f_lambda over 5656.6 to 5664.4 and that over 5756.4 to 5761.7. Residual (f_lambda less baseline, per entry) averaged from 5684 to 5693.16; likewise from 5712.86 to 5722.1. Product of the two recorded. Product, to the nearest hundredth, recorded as 0.18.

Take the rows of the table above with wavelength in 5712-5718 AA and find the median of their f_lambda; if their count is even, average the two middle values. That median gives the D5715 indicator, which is 18.2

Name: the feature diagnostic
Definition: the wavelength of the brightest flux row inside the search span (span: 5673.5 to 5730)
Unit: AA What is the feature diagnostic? 5725.37 AA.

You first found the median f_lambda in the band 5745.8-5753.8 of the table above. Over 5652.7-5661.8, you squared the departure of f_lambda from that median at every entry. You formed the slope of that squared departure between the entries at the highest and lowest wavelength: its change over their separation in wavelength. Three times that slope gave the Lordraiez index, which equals -1.1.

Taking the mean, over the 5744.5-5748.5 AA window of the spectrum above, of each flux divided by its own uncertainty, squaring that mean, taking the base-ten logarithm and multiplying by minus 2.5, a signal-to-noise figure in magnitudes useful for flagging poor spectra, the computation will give -6.85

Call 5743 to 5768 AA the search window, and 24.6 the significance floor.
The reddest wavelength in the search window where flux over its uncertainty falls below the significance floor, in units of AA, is 5766.38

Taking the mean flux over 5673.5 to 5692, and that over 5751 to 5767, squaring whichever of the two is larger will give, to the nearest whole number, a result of 388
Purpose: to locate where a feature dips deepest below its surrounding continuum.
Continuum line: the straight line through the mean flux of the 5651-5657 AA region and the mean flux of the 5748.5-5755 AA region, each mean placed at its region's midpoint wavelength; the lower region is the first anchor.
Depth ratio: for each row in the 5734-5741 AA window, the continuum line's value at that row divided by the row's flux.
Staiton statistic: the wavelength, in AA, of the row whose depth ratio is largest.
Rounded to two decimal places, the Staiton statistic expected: 5739.89 AA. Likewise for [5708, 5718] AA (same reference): 5710.88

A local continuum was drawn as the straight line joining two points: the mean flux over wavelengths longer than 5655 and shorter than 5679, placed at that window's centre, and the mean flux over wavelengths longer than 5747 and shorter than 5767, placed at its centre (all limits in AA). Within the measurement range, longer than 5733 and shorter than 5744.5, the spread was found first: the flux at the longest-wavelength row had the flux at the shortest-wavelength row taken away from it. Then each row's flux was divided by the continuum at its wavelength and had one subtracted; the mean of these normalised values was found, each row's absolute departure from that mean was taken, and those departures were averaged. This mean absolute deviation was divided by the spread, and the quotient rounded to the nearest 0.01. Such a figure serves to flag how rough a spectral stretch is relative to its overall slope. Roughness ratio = -0.48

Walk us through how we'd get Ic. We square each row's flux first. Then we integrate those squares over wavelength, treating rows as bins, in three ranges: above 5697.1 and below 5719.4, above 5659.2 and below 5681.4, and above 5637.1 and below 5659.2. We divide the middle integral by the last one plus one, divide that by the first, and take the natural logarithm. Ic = -8.87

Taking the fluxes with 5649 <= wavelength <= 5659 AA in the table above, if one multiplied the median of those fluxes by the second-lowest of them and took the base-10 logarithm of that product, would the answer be 2.53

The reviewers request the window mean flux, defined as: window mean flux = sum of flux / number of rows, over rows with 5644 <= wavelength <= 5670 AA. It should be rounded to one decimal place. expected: 18.6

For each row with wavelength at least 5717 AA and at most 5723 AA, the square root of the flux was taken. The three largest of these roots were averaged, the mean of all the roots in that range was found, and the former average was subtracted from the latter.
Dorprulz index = -0.061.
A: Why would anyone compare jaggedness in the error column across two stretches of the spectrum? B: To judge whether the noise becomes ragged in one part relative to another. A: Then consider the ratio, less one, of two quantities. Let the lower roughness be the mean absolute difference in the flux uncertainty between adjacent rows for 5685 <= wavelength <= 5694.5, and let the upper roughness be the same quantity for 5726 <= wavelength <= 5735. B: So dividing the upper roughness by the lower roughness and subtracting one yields 0.4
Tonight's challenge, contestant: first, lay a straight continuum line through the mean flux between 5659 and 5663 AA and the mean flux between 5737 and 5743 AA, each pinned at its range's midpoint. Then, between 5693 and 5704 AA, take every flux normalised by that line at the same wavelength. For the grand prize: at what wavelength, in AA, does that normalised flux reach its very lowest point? 5703.00 AA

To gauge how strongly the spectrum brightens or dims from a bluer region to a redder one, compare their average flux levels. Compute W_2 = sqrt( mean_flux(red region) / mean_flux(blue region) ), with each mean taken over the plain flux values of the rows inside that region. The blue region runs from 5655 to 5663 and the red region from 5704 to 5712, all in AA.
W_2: 0.97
